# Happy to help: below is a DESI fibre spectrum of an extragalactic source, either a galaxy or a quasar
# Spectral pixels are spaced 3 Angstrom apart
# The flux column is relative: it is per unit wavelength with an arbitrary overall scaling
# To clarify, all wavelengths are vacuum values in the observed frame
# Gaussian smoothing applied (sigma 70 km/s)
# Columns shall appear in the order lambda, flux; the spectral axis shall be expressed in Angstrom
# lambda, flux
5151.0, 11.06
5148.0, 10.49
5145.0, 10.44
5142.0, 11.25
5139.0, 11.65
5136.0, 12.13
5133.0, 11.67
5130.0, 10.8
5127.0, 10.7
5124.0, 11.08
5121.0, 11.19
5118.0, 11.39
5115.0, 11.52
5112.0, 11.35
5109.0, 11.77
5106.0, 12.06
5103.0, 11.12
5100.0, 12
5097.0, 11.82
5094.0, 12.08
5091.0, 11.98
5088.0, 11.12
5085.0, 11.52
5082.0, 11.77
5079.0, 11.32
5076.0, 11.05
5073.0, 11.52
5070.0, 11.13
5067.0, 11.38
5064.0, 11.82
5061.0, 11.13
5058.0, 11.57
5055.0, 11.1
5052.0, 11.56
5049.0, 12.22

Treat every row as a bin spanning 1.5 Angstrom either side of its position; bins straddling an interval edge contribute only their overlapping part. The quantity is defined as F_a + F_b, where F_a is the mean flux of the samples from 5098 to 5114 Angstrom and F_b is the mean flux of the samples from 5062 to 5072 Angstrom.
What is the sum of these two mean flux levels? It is 23.1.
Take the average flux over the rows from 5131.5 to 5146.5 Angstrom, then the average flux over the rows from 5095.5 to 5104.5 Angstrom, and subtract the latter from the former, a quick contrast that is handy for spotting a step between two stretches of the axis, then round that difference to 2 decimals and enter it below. -0.22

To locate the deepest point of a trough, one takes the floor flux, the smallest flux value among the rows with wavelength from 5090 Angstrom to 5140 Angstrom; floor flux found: 10.7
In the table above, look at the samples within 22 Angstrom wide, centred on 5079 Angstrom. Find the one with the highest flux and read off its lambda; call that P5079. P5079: 5082.0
